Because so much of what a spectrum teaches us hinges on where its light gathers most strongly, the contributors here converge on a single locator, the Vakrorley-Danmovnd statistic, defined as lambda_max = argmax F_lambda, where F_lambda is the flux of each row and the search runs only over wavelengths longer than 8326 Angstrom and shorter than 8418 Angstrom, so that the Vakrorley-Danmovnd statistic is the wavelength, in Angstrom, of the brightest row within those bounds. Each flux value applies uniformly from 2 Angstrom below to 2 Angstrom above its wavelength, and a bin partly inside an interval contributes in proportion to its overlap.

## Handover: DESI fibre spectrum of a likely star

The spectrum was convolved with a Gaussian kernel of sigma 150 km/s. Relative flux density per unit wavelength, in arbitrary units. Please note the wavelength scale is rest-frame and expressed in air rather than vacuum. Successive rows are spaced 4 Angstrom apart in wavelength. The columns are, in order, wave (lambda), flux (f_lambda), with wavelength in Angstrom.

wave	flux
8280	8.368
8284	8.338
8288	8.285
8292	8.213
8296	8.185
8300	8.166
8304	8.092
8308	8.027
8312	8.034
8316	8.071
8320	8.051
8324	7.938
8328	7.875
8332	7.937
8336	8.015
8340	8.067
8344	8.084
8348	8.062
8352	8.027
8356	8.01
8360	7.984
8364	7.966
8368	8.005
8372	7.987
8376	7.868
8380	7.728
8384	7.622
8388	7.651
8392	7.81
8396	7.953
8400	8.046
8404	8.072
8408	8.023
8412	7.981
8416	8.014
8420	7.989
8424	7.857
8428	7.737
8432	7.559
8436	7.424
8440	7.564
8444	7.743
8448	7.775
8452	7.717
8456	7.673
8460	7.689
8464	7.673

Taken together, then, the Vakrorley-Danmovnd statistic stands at 8344 Angstrom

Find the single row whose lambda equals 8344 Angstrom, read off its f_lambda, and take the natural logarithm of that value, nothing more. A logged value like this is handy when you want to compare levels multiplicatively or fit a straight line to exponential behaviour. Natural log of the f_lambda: 2.09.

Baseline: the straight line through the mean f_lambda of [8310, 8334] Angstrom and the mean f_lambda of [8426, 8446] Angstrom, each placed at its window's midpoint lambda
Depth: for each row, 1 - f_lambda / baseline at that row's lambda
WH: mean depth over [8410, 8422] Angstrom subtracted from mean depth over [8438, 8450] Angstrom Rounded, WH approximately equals 0.027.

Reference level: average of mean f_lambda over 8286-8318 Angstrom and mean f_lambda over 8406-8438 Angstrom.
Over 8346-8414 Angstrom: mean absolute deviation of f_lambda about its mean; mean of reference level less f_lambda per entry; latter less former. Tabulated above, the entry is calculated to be -0.064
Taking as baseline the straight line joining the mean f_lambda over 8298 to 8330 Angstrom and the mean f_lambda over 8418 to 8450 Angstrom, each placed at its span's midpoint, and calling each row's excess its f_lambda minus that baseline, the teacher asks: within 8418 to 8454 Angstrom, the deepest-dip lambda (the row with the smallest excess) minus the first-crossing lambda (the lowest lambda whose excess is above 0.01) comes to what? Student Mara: 16 Angstrom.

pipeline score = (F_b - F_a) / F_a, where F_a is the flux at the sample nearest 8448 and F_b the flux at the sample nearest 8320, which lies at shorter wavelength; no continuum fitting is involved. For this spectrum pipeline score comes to 0.04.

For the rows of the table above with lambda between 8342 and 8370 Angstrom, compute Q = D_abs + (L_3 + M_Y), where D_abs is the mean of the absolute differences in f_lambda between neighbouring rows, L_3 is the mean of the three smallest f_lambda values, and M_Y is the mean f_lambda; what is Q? 16.0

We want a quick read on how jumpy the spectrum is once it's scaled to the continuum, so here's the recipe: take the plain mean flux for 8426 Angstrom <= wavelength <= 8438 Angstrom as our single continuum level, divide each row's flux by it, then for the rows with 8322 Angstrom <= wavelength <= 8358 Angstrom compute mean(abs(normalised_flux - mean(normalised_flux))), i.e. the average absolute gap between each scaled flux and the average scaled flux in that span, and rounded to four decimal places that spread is 0.0075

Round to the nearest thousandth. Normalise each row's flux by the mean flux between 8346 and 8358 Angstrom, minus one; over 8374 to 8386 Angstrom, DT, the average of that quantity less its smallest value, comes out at 0.015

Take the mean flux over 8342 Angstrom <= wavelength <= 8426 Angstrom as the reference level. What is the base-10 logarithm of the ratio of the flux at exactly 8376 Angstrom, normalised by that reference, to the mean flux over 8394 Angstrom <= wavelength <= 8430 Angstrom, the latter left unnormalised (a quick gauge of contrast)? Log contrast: -0.905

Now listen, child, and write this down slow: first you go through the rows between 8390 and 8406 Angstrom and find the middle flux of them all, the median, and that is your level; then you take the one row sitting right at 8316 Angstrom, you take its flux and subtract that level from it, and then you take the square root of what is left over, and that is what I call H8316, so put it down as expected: 0.27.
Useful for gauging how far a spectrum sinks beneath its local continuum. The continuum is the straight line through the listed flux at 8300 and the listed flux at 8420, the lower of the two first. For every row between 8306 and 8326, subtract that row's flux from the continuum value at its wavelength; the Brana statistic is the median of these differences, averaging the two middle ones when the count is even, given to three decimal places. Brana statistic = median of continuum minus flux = 0.114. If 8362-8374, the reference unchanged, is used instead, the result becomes 0.073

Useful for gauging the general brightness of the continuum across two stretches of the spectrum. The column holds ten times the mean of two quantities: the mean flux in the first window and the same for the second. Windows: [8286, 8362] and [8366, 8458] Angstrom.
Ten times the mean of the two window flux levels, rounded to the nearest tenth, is 79.4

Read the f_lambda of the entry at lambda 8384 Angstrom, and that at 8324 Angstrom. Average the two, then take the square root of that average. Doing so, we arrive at 2.79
